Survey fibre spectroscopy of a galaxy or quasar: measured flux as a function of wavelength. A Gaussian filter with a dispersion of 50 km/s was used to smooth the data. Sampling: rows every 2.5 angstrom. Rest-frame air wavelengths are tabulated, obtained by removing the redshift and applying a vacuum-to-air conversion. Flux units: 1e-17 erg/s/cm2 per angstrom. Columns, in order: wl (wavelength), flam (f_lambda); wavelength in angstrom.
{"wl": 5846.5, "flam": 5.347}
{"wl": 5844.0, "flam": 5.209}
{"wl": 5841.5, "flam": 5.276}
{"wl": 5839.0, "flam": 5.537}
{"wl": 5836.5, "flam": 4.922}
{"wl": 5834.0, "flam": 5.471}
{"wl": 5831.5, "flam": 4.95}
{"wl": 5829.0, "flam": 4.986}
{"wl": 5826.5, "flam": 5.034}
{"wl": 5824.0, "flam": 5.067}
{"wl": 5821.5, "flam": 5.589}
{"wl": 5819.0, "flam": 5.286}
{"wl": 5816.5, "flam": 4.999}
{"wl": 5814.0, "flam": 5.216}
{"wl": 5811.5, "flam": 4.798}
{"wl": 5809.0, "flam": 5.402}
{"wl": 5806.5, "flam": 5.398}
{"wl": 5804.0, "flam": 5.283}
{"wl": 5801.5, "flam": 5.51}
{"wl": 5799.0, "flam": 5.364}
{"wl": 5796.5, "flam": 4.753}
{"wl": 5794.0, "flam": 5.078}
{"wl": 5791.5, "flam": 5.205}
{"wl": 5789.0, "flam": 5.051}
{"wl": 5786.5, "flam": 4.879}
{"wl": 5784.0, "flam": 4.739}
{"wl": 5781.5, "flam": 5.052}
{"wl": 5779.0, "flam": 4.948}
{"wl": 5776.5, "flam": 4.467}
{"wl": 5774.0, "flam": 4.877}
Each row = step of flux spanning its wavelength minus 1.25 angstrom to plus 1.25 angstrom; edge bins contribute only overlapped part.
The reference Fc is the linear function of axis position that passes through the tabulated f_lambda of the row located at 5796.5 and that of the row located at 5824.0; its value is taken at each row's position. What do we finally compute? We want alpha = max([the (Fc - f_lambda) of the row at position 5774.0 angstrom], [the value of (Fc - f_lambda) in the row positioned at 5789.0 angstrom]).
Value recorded -0.4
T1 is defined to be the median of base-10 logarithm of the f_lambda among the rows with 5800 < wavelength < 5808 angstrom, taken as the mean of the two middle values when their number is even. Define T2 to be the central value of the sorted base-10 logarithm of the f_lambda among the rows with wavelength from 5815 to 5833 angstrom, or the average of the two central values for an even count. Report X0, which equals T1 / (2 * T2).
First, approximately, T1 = 0.732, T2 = 0.702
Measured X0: 0.522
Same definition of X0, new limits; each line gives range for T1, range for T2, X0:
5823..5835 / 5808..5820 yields 0.489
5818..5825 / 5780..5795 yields 0.514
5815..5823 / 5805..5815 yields 0.499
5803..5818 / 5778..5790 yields 0.518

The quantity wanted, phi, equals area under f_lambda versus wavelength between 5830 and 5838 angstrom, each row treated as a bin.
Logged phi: 41.0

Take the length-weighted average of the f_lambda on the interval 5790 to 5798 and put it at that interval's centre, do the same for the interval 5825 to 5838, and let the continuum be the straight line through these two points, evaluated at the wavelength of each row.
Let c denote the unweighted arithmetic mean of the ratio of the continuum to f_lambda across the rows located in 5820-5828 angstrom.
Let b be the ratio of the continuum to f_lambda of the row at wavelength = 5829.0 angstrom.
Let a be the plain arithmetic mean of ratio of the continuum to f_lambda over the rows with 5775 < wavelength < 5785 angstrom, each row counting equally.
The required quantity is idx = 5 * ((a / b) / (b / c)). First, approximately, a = 1.04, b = 1.02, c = 0.97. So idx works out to 4.89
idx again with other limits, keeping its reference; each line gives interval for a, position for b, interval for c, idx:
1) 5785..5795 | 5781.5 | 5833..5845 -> 4.89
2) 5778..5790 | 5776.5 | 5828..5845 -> 3.98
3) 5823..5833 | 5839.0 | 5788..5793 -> 5.86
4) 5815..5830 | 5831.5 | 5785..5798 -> 4.70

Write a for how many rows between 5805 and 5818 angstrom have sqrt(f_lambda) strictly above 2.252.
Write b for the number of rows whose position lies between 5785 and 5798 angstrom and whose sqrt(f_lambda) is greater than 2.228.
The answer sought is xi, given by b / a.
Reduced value 1.0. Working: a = 3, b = 3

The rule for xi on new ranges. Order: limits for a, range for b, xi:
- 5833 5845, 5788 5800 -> 1.0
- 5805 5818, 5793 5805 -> 1.3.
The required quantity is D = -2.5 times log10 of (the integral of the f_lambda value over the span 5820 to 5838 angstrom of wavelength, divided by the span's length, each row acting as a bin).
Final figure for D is -1.78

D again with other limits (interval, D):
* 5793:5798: -1.73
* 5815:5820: -1.78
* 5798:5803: -1.84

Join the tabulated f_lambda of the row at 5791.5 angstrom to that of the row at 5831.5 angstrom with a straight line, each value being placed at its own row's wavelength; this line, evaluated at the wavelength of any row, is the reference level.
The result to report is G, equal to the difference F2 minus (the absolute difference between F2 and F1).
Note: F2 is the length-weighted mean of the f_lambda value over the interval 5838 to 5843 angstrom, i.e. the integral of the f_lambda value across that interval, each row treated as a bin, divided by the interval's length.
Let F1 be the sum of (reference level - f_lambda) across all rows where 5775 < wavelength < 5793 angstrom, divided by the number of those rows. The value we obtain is 0.35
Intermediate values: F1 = 0.35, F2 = 5.4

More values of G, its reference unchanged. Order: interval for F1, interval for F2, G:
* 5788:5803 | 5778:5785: 0.02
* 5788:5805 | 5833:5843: 0.00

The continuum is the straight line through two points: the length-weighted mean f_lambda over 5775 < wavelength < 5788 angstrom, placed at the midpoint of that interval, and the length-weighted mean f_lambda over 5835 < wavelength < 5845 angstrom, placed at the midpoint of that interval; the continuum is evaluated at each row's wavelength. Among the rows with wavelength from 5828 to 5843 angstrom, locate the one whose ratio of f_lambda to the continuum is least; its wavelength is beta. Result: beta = 5836.5 angstrom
